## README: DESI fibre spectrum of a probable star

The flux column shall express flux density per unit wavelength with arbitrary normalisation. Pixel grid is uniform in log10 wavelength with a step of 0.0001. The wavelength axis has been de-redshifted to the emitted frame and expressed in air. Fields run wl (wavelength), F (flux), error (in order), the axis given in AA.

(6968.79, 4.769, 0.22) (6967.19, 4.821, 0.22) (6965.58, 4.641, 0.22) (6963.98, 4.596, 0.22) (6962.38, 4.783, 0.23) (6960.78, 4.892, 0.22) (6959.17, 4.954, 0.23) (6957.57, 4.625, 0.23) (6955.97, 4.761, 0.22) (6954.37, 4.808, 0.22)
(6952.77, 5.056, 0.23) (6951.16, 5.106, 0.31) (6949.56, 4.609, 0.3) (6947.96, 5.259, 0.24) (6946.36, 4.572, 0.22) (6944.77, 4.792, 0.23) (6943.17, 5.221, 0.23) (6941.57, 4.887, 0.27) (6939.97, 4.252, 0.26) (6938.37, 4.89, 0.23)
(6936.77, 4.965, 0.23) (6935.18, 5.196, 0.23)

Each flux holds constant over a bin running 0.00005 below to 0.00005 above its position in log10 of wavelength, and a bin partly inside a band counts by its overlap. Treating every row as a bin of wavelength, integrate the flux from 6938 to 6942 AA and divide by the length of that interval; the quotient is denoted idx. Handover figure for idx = 4.63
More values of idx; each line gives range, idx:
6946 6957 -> 4.89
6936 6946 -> 4.82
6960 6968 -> 4.75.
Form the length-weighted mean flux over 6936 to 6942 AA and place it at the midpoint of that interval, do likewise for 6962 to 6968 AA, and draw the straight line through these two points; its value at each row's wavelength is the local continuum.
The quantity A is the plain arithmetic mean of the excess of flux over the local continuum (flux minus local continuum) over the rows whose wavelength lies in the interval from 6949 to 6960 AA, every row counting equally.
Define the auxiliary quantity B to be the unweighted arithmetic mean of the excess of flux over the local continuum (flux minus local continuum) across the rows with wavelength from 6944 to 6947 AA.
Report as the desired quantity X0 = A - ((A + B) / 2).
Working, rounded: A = 0.13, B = -0.05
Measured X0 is 0.09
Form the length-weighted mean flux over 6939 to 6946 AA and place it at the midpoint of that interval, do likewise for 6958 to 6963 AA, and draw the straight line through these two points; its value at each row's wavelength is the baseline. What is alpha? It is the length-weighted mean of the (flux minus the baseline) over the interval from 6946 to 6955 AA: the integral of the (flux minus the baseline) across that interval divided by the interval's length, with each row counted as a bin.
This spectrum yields 0.11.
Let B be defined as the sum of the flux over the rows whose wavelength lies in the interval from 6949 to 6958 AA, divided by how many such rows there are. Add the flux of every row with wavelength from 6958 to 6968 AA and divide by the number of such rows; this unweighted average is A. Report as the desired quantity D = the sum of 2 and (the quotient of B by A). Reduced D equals 3.01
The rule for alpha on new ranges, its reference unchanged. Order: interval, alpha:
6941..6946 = 0.15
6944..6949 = 0.07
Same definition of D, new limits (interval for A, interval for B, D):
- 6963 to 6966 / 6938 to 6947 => 3.03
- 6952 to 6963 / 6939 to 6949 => 3.00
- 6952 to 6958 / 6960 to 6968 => 2.99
